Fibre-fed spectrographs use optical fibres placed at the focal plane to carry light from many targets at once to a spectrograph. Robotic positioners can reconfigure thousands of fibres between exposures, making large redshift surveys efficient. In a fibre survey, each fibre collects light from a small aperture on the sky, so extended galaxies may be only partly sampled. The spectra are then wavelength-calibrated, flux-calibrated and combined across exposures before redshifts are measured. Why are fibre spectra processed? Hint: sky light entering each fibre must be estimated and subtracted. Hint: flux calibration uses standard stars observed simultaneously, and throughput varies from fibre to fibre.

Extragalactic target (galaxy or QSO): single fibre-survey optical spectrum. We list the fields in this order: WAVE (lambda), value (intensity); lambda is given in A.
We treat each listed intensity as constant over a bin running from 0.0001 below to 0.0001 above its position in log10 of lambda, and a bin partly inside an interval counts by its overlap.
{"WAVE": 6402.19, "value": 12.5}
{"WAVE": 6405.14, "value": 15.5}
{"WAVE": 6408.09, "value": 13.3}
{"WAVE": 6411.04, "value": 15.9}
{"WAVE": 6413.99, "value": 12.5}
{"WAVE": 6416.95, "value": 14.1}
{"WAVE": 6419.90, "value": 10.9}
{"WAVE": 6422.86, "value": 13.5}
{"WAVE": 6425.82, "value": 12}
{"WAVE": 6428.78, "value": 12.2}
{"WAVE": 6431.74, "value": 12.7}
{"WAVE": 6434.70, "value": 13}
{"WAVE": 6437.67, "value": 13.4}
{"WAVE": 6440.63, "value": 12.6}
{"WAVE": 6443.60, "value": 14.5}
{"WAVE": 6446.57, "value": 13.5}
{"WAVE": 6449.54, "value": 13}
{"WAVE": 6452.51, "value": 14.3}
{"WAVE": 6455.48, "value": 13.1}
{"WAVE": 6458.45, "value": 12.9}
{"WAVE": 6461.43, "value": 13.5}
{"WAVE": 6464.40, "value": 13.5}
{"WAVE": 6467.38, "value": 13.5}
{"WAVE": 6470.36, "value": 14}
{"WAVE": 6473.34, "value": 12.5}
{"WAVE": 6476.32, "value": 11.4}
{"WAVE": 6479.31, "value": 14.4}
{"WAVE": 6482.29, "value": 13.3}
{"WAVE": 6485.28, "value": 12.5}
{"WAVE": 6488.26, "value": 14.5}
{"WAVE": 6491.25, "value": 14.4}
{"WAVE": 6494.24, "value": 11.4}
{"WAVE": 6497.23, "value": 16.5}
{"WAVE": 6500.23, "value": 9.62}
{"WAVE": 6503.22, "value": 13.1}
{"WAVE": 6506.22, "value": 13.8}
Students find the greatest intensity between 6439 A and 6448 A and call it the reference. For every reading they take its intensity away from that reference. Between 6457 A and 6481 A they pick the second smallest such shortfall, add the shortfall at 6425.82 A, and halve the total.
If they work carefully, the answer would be 1.50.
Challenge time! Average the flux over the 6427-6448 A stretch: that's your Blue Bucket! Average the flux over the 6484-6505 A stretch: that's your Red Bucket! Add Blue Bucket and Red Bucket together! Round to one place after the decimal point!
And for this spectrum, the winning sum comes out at 26.3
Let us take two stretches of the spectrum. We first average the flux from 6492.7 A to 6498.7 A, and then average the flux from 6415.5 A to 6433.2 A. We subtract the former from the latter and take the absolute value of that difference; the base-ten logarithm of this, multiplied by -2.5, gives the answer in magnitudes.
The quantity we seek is -0.35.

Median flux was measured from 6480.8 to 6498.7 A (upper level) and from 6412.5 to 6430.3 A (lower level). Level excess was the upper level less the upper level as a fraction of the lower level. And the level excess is 12.7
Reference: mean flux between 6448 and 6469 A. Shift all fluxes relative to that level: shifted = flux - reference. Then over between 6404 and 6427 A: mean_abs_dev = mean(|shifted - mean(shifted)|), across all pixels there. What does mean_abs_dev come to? 1.3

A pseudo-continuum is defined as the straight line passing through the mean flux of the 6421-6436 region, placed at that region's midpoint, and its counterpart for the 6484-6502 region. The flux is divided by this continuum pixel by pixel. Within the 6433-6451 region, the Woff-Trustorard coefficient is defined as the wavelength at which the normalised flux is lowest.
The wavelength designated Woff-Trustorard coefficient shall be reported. 6440.63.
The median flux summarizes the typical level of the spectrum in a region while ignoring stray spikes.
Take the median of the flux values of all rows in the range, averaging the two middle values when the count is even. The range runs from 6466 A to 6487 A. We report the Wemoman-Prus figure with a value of 13.3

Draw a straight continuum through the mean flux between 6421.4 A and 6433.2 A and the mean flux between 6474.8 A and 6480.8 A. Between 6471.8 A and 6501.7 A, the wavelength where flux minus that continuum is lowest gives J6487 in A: 6500.23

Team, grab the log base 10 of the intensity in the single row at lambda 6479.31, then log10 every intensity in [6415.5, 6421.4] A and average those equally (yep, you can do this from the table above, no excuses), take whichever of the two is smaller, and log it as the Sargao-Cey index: 1.09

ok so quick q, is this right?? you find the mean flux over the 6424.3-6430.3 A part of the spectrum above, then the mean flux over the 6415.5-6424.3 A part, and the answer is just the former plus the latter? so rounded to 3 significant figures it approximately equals 24.9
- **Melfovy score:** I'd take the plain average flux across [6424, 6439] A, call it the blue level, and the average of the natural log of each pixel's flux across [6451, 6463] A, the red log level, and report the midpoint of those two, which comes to 7.63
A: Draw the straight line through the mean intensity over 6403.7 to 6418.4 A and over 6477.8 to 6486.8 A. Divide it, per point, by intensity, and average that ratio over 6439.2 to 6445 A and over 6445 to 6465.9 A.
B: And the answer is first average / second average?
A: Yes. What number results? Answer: 1.00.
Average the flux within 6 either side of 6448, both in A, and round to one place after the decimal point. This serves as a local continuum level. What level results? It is 13.8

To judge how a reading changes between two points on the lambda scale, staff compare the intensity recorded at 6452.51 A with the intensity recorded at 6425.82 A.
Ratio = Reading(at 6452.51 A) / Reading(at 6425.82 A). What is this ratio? 1.19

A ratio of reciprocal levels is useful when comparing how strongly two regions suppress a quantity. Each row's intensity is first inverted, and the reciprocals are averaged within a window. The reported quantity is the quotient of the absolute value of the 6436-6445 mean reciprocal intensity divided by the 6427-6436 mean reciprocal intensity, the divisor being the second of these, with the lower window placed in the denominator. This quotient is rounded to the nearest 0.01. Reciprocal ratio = 0.94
